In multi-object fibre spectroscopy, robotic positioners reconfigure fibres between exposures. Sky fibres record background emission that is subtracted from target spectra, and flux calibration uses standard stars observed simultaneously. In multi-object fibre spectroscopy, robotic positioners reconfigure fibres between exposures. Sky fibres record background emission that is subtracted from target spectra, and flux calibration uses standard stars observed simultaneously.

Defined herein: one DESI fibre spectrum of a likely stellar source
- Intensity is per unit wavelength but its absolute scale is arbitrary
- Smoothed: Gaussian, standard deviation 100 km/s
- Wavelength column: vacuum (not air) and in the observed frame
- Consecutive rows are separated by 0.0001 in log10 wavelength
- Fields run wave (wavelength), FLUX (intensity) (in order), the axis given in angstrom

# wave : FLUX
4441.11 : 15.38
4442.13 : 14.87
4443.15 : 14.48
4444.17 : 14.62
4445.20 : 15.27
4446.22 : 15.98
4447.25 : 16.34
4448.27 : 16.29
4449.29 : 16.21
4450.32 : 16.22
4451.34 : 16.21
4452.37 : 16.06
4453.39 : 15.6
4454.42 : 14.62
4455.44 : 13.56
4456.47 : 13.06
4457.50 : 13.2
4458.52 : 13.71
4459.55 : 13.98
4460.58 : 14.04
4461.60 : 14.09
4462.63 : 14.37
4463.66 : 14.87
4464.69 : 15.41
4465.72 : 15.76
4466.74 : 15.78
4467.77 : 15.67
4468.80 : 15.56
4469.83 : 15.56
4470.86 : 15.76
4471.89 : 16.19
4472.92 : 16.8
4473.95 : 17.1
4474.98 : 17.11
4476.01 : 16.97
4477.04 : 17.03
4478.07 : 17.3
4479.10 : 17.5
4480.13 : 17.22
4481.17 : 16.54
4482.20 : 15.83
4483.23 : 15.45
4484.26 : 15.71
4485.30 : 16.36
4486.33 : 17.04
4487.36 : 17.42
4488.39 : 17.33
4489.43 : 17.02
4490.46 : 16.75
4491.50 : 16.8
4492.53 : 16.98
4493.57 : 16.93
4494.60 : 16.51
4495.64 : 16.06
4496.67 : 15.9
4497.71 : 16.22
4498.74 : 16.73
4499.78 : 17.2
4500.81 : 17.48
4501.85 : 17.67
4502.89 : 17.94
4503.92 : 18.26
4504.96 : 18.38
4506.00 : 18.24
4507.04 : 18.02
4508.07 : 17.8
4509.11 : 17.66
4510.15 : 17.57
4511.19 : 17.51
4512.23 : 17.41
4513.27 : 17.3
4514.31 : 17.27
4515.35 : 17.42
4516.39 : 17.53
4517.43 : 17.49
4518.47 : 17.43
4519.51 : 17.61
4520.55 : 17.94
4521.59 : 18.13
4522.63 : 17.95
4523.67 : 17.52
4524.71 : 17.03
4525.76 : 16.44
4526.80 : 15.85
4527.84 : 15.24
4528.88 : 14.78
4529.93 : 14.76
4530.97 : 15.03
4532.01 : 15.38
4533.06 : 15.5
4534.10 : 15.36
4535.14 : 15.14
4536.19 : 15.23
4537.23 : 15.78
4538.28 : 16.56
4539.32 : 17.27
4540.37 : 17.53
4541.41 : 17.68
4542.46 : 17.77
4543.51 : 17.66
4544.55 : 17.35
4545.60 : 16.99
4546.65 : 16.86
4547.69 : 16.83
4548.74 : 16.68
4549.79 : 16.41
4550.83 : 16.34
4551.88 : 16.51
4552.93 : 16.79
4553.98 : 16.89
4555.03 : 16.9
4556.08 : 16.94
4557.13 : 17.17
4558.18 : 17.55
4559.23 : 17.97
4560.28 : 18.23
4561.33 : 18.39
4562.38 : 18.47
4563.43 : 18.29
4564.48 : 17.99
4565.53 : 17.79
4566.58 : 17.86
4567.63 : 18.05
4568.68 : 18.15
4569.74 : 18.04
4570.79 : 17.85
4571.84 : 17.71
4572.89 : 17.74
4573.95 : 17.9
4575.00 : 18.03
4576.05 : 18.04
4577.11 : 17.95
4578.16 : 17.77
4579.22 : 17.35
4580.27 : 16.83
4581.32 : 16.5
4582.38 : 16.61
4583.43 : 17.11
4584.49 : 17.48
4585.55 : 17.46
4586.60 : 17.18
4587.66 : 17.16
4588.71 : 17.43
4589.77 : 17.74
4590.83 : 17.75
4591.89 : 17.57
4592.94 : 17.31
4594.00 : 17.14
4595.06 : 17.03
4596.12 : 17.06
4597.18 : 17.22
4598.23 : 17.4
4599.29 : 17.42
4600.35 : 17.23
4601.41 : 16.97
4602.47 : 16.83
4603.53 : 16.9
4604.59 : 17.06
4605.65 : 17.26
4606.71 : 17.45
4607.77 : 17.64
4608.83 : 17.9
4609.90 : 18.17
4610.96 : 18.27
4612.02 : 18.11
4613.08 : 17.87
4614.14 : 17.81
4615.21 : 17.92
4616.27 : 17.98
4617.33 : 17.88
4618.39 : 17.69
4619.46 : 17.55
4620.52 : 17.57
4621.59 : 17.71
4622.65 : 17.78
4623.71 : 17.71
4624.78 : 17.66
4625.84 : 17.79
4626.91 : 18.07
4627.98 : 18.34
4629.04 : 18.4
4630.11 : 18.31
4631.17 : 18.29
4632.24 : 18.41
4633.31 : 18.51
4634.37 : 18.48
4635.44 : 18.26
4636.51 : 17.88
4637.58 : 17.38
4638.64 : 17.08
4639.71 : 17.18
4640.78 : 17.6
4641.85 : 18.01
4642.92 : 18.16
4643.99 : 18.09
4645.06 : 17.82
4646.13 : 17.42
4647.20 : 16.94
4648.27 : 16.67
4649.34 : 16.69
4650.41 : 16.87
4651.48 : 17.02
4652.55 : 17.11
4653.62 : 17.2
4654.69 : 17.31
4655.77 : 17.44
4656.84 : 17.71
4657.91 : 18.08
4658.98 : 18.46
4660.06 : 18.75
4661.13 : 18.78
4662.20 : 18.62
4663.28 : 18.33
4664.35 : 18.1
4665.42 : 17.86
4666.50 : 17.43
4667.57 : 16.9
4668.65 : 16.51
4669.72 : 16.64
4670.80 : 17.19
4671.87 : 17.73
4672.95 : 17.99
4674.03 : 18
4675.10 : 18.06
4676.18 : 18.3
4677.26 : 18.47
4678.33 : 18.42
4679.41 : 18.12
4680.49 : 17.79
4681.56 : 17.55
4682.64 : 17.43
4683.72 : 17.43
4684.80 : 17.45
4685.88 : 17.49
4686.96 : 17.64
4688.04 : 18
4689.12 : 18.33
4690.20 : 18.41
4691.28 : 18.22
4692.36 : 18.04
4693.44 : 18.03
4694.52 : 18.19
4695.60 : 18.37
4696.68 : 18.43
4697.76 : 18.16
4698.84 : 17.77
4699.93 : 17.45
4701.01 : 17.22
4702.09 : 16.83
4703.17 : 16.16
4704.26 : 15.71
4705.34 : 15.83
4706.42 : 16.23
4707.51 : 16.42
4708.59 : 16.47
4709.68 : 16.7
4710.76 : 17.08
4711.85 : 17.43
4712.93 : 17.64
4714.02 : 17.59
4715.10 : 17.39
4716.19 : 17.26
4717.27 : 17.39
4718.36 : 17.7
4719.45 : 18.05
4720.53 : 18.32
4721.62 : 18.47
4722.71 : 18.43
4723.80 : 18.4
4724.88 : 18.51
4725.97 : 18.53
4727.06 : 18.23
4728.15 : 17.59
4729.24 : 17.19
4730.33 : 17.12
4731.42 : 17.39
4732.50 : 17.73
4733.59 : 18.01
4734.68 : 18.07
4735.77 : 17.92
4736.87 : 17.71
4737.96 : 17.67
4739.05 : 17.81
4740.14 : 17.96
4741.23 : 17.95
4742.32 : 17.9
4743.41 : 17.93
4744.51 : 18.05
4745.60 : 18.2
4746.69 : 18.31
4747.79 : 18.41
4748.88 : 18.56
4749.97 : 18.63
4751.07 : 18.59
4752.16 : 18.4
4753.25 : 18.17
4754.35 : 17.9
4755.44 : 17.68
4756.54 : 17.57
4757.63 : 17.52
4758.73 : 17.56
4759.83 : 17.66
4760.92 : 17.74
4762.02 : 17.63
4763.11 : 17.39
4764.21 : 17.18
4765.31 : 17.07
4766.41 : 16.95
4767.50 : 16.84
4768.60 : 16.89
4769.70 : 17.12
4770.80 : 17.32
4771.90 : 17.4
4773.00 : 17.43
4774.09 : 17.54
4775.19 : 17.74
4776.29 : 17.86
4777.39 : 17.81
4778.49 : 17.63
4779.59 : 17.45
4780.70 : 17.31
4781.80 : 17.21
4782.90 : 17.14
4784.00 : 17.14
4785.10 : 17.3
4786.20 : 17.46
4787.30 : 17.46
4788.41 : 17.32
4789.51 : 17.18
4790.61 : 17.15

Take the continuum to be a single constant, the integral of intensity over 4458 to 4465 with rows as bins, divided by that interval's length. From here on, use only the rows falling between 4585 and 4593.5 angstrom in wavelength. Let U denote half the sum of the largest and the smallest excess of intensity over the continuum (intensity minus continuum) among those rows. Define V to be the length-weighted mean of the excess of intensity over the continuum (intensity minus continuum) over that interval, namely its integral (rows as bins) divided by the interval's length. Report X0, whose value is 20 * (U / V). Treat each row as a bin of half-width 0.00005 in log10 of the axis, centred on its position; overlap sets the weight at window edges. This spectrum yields 20.0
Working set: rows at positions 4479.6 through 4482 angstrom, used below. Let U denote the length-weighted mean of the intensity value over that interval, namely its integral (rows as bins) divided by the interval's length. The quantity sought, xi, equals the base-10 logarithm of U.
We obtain 1.22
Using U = 16.7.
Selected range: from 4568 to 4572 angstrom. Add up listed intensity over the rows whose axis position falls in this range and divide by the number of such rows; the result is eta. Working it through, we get 17.9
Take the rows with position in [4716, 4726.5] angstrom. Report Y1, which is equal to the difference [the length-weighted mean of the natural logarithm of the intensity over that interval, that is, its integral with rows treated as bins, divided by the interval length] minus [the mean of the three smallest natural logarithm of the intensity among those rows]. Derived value 0.039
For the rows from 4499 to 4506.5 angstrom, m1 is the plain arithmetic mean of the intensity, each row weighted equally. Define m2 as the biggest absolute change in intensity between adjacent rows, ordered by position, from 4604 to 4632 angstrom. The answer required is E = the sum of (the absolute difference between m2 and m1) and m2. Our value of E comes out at 17.9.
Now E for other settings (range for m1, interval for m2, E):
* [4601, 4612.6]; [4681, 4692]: 17.5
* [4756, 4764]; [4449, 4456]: 17.6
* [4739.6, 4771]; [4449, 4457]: 17.8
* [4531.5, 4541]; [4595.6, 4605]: 16.0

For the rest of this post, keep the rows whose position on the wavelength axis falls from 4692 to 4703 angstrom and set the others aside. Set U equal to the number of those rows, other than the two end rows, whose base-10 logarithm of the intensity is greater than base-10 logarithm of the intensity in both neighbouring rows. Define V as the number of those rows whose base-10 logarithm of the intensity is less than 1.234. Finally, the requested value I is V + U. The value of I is 2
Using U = 1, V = 1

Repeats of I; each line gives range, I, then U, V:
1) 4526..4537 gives 11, 1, 10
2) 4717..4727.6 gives 2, 2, 0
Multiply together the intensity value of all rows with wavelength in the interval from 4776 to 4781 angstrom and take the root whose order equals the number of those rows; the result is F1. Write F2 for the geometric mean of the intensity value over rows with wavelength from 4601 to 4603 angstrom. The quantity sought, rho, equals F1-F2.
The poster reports 0.71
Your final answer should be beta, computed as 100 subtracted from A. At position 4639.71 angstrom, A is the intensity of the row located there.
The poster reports -82.8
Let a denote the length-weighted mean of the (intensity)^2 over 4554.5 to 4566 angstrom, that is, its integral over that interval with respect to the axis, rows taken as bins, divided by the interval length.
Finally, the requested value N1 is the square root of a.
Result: 17.8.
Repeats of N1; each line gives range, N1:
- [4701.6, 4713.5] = 16.6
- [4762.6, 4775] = 17.2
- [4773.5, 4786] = 17.5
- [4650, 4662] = 17.8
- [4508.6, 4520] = 17.5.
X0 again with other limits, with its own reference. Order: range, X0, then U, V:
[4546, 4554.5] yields 19.5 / 2.3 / 2.3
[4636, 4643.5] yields 20.0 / 3.3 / 3.3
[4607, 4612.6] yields 19.8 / 3.6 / 3.7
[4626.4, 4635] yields 19.7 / 4.0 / 4.0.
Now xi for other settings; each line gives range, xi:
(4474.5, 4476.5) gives 1.23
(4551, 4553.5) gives 1.22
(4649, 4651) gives 1.23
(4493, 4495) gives 1.22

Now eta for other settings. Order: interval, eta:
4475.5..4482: 17.1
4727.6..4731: 17.3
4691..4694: 18.1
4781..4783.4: 17.2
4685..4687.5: 17.6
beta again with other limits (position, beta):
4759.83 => -82.3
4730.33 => -82.9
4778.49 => -82.4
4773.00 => -82.6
